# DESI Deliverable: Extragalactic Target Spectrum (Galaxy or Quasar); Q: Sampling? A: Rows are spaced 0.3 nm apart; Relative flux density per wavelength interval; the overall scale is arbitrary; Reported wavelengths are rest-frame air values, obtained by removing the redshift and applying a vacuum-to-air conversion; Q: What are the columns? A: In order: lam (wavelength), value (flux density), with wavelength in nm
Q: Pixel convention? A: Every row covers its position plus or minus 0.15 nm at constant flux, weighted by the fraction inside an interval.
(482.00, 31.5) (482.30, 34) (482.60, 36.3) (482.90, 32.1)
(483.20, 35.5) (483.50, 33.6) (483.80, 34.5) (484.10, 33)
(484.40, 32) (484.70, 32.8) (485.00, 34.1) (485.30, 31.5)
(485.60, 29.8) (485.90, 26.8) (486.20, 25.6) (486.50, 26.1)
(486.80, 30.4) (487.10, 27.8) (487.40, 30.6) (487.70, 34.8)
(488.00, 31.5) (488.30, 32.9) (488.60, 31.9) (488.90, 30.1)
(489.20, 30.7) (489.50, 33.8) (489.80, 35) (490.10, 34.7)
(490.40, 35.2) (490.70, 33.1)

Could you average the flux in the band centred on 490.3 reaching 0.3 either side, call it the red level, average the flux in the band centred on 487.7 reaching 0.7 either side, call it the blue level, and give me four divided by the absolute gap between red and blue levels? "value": 1.2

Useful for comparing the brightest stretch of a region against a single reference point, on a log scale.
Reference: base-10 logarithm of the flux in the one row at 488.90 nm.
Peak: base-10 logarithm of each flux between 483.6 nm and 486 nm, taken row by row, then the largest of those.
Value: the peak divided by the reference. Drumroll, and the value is 1.040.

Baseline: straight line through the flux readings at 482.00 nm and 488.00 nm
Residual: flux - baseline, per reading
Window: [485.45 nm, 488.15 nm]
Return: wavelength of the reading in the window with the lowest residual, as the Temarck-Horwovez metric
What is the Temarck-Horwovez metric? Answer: 486.20 nm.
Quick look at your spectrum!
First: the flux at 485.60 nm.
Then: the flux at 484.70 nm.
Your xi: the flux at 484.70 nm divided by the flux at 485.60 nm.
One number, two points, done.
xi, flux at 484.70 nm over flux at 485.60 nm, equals 1.10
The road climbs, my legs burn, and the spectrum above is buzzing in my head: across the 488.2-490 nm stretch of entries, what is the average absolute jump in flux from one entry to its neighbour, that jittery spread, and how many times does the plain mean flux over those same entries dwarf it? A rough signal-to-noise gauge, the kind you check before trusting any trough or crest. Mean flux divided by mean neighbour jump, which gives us 21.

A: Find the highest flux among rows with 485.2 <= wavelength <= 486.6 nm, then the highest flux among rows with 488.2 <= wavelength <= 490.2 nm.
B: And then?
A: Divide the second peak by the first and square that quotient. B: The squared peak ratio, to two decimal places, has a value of 1.23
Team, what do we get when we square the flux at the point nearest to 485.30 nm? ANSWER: 992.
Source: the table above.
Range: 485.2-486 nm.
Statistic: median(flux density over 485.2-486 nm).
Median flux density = 30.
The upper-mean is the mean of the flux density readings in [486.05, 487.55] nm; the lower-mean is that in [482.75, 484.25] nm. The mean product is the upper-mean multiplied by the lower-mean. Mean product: 948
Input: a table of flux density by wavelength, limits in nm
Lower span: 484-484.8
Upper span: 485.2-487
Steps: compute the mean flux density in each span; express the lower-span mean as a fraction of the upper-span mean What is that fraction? 1.15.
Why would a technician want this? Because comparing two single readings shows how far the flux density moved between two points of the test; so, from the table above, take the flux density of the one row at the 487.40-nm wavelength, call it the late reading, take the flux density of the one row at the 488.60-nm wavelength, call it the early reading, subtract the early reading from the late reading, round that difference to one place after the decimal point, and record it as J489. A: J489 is -1.3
